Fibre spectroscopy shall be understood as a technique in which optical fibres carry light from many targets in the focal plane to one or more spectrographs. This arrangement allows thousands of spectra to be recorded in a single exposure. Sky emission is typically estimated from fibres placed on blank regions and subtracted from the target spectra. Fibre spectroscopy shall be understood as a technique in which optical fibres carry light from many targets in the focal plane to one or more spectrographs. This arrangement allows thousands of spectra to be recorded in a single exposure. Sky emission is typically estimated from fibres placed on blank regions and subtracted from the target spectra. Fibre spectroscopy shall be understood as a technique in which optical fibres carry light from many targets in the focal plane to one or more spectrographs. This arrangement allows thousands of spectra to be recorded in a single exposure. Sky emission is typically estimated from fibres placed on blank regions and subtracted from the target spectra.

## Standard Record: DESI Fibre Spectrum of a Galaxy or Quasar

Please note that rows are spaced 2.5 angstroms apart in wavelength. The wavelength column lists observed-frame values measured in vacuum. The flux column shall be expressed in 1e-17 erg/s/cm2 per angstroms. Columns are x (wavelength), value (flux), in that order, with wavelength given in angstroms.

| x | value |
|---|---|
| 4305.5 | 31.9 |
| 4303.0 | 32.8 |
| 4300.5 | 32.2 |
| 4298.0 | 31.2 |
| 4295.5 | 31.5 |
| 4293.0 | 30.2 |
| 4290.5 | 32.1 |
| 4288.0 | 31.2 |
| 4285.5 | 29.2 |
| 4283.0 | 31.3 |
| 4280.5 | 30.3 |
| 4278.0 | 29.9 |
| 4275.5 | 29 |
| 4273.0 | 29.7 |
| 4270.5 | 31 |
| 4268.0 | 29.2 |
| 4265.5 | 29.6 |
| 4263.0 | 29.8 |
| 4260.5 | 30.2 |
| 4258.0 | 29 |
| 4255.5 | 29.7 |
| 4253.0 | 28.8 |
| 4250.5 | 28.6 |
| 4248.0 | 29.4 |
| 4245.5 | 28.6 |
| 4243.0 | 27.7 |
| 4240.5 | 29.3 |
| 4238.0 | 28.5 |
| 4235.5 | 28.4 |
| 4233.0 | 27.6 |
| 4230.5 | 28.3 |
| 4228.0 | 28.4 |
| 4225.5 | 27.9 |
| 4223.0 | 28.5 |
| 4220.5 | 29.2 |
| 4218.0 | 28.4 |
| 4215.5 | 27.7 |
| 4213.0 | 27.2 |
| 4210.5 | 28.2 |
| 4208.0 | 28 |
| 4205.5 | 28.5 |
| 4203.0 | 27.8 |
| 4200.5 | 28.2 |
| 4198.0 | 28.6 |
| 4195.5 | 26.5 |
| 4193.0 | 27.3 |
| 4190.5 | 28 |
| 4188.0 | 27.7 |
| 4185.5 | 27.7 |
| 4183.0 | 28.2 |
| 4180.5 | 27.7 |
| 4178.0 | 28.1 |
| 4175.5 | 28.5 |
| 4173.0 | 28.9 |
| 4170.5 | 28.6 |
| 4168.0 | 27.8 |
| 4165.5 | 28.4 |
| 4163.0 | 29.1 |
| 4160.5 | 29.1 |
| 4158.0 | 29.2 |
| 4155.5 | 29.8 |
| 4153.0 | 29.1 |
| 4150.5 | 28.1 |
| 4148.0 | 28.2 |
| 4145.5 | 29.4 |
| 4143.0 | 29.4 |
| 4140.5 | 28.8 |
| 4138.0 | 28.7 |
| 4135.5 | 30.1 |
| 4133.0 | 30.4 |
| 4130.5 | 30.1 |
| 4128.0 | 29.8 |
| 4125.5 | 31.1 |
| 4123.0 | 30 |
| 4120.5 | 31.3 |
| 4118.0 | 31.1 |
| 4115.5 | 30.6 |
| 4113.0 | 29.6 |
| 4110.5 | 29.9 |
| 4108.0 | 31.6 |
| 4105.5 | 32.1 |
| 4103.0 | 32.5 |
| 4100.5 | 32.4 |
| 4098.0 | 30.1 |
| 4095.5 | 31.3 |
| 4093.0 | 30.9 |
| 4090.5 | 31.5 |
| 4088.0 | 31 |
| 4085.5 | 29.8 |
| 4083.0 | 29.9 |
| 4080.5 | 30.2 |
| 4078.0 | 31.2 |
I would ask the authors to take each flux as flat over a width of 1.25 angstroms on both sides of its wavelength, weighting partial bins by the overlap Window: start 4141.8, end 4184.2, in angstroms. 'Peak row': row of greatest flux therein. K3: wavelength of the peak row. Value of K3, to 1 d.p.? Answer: 4155.5 angstroms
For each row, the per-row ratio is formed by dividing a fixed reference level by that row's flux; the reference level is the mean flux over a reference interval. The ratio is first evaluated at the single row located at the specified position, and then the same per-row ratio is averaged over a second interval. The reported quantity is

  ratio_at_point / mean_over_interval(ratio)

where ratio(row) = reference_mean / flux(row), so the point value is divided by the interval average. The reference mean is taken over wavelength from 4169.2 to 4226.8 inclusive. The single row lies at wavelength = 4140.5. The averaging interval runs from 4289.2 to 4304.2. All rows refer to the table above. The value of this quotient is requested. 1.10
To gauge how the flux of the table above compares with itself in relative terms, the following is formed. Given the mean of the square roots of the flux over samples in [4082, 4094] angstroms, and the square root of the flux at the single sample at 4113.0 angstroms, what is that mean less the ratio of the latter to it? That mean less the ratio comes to 4.55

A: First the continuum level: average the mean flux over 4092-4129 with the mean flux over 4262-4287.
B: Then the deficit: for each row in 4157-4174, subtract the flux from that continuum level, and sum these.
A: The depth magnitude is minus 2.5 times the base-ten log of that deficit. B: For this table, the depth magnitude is -2.69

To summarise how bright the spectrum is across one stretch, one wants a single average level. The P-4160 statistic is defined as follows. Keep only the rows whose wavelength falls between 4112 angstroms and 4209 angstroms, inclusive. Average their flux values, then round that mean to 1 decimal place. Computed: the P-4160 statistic 28.9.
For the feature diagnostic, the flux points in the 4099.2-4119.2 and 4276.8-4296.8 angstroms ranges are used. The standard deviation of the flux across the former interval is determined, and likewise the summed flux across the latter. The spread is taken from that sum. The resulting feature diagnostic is 245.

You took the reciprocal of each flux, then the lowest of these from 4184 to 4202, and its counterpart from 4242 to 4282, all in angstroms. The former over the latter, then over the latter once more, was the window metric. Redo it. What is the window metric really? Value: 33.6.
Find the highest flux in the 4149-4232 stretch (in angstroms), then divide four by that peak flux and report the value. 0.134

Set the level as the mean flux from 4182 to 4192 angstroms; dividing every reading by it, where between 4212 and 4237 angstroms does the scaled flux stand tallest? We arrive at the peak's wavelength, 4220.5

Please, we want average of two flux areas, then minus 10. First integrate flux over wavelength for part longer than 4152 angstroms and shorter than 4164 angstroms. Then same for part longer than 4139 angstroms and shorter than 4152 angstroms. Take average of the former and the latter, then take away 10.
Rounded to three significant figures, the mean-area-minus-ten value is 353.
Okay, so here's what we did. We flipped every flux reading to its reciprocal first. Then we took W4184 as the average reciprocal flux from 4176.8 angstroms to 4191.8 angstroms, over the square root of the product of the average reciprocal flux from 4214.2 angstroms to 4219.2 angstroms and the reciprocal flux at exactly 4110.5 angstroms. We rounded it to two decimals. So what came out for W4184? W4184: 1.04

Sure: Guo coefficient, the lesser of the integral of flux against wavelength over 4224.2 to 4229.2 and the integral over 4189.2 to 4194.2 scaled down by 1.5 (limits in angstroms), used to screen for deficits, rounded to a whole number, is 92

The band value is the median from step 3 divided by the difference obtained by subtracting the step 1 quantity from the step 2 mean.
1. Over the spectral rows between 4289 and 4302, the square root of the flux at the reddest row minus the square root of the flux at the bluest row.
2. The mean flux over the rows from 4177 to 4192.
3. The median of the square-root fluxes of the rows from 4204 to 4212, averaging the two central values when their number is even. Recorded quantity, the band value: 0.190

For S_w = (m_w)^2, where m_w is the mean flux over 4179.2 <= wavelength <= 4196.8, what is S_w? 761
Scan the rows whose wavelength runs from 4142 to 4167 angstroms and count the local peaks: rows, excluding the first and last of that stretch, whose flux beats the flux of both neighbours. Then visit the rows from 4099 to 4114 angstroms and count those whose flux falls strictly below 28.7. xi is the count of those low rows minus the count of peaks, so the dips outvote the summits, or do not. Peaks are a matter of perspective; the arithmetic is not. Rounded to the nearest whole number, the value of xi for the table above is -1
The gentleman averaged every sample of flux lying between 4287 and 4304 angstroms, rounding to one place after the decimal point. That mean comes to 31.6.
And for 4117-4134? 30.5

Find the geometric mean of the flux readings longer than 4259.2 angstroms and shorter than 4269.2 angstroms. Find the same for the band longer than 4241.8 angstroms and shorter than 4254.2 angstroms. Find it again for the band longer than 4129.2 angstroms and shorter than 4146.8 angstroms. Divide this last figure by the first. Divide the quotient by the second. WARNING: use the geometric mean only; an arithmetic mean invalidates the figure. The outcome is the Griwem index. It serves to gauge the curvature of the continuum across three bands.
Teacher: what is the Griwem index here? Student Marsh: 0.0348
